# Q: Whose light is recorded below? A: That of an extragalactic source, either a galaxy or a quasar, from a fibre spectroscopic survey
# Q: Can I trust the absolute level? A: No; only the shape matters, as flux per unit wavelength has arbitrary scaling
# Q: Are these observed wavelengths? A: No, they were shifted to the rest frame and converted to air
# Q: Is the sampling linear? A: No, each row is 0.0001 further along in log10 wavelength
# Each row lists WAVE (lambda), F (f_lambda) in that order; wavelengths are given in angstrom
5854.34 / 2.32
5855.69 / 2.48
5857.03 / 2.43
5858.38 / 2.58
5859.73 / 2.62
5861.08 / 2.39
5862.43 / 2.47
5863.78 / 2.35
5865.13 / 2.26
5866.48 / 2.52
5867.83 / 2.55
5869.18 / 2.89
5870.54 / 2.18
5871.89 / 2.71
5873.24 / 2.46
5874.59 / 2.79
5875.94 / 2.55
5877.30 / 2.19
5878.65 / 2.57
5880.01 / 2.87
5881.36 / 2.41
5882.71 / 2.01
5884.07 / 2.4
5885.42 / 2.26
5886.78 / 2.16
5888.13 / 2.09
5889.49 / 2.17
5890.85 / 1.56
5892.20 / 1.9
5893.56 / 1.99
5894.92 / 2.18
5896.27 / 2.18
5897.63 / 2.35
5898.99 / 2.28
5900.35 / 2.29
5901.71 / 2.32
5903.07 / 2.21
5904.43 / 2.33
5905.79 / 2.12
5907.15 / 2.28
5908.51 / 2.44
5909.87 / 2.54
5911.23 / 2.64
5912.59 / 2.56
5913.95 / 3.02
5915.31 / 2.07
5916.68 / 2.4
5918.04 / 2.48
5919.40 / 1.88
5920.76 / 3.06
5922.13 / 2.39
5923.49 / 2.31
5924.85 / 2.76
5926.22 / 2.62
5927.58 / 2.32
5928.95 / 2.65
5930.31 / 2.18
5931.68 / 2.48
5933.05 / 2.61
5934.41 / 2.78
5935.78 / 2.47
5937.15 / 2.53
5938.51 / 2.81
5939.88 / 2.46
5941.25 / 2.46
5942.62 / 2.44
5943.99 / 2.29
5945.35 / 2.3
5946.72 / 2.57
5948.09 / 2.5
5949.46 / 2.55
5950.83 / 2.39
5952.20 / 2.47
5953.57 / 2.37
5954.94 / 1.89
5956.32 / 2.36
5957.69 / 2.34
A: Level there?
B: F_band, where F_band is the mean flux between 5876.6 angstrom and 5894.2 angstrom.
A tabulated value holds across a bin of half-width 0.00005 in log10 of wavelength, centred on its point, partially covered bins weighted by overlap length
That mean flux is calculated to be 2.20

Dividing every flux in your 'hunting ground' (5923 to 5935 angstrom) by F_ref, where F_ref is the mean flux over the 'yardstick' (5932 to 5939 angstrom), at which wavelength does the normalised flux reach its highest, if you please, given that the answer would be 5934.41 angstrom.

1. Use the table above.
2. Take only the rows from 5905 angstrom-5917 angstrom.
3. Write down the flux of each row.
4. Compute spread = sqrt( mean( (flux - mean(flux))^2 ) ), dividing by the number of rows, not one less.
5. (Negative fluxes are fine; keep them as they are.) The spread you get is 0.27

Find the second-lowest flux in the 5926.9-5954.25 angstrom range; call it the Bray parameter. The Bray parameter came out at 2.29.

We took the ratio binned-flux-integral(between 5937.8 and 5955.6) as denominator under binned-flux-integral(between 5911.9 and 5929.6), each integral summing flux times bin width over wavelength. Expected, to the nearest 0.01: 1.03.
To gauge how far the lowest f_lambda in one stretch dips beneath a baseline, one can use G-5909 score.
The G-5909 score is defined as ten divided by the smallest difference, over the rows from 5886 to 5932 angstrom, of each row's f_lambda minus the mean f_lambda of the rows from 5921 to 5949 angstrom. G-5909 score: -11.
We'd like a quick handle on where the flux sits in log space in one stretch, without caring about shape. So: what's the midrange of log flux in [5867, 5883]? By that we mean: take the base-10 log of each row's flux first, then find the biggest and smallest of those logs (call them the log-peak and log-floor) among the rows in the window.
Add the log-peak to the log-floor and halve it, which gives 0.382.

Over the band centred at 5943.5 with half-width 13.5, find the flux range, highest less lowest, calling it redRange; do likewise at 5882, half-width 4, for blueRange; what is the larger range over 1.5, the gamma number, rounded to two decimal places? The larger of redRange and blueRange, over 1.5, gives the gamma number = 0.61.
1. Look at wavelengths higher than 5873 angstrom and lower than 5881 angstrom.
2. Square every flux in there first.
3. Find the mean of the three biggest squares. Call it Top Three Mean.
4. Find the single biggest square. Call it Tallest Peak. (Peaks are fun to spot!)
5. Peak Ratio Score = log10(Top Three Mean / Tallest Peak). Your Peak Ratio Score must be -0.038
